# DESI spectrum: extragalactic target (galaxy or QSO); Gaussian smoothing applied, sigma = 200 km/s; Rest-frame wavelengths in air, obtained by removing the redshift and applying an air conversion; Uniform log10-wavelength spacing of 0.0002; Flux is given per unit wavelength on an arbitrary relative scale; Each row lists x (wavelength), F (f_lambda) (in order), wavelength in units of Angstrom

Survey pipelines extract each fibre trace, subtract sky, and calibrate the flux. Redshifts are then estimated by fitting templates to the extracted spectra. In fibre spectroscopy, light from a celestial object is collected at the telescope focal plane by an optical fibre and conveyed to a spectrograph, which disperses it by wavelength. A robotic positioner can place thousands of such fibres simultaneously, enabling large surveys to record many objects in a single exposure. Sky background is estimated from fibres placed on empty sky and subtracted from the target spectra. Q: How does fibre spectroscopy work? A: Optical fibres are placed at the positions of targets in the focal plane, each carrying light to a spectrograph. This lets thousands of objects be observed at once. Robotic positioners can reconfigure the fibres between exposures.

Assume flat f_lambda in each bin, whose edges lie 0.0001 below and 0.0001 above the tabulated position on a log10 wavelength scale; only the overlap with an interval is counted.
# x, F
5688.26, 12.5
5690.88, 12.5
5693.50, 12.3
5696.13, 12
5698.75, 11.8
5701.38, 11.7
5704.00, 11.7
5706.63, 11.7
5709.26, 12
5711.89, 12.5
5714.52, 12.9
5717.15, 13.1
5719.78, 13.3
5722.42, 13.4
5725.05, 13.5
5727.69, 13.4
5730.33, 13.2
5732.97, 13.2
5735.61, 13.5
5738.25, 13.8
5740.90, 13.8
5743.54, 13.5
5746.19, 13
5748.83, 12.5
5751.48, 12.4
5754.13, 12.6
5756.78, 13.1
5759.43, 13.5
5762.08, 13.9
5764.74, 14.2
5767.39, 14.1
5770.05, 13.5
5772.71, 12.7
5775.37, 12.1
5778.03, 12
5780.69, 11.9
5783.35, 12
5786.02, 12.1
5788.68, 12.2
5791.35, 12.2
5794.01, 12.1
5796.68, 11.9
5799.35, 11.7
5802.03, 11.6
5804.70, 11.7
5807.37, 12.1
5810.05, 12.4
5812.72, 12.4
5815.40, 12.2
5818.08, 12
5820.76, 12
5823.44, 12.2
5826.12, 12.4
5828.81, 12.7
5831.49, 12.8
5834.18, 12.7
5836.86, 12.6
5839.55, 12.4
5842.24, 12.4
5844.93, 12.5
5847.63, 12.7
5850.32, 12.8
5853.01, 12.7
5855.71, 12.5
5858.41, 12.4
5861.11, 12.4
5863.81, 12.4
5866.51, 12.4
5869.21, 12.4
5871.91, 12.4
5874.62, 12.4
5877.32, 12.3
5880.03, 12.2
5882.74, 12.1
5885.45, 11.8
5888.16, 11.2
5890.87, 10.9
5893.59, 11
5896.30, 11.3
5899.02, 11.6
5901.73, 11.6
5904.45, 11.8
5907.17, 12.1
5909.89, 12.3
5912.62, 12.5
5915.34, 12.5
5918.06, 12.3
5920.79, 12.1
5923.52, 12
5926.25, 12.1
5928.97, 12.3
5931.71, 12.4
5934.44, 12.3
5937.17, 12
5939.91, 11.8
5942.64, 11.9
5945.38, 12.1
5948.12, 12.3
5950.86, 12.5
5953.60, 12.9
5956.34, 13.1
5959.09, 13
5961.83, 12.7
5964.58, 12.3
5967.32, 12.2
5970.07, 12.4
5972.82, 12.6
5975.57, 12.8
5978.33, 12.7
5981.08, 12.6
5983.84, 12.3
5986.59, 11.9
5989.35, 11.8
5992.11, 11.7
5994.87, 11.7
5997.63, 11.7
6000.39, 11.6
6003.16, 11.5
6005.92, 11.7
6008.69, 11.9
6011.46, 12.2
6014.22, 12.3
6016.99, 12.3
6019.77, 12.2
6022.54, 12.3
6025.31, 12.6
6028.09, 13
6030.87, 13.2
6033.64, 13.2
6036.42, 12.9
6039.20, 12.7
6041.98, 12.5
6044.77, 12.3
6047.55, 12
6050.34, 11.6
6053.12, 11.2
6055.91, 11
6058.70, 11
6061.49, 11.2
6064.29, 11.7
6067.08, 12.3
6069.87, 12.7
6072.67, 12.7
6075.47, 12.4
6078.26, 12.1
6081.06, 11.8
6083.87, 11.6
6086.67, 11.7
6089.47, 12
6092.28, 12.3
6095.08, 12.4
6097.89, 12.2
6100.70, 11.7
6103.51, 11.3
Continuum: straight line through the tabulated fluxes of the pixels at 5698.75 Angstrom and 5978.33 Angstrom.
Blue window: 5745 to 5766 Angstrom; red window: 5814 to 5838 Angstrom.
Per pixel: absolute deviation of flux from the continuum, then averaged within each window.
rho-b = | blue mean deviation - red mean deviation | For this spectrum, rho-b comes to 0.89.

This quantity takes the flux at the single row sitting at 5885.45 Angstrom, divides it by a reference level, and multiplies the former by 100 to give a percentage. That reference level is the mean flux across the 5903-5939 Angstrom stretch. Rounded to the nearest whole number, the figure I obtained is 97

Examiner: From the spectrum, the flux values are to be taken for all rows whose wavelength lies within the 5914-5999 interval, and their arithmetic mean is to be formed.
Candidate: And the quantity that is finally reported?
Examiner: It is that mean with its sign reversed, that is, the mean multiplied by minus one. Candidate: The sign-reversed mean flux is -12.3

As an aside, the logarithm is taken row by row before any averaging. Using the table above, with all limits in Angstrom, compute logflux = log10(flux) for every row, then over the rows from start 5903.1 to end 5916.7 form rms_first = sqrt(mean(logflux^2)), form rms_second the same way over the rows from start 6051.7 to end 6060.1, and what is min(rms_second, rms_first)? 1.04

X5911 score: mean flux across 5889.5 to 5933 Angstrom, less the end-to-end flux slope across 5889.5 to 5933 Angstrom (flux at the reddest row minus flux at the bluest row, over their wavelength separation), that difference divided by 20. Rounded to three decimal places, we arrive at 0.594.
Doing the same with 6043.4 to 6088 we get 0.592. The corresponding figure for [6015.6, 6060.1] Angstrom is 0.614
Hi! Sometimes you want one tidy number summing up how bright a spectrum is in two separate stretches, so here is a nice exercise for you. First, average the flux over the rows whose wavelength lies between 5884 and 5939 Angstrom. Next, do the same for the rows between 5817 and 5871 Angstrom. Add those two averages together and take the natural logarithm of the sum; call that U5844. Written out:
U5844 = 3.19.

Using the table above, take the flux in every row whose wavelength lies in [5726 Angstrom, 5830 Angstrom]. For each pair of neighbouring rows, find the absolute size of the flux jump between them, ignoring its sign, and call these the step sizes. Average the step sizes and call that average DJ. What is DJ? 0.24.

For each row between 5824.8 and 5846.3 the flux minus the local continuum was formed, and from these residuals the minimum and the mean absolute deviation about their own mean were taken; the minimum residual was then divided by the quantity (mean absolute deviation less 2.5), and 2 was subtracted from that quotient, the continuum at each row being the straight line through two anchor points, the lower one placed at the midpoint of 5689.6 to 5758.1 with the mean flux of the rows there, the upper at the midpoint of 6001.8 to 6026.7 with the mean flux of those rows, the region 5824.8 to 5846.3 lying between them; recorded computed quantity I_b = -1.94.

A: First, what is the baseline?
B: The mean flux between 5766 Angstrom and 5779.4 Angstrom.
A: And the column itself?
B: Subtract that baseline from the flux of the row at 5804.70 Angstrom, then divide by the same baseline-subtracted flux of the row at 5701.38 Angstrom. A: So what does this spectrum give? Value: 1.0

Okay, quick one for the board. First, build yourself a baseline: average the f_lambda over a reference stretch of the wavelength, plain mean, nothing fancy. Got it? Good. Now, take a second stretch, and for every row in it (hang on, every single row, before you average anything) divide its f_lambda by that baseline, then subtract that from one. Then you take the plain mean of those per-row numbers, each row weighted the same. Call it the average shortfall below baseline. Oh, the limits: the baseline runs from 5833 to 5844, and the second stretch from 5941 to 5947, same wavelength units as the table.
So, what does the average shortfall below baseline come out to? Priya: 0.04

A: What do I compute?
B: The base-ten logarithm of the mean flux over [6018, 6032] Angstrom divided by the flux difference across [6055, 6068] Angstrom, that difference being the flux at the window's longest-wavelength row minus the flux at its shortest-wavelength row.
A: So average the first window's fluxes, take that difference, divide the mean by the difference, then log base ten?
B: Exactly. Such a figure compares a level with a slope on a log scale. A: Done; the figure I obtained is 1.0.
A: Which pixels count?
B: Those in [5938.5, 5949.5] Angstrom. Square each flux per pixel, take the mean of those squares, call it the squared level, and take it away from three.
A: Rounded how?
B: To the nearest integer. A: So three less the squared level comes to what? -142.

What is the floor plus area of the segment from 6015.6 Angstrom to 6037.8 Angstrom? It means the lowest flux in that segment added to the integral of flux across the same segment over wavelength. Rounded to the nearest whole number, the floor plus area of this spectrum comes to 294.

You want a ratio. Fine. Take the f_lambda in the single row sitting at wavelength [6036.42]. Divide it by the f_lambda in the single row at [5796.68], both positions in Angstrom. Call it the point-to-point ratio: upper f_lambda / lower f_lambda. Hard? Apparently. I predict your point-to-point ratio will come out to 1.08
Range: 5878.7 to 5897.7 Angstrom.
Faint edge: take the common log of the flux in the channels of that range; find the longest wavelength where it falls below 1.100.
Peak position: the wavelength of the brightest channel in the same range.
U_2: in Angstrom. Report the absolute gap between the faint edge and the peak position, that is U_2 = 16.3 Angstrom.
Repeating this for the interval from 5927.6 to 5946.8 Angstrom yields 13.7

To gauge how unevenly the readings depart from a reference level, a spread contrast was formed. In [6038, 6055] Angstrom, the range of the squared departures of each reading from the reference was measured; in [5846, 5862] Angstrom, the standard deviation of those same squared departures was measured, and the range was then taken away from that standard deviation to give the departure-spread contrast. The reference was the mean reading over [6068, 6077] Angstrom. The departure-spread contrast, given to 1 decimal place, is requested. -1.9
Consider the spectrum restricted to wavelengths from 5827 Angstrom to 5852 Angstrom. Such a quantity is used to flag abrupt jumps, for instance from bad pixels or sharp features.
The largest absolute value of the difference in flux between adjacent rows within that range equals 0.20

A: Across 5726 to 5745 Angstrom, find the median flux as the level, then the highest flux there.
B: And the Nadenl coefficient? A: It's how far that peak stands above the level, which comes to 0.30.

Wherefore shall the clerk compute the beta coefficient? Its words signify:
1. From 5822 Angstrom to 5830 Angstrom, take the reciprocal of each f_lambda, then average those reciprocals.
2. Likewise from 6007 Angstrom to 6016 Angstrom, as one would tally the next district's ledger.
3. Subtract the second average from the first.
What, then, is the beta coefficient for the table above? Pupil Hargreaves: -0.0020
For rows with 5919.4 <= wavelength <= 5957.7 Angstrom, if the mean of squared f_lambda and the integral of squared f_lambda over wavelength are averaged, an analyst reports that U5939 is 2961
